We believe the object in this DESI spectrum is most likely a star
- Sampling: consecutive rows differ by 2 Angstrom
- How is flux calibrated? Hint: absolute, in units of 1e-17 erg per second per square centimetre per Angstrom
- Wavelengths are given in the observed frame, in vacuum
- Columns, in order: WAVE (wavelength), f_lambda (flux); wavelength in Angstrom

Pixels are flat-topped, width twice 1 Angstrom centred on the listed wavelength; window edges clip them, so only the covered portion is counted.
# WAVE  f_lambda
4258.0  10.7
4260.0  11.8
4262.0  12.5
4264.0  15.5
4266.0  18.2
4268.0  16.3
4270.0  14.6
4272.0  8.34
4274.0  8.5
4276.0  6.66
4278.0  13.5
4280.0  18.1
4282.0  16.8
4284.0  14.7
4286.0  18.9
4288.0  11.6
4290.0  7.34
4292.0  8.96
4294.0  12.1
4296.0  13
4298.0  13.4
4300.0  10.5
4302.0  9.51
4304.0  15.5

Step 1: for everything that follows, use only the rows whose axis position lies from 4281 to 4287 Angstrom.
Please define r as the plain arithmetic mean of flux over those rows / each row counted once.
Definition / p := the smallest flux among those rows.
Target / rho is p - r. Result -2.1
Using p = 14.7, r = 17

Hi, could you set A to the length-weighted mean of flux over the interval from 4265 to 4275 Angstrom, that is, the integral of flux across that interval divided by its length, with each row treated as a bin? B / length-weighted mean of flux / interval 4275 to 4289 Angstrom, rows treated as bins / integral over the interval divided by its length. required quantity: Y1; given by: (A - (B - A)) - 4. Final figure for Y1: 8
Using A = 13.2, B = 14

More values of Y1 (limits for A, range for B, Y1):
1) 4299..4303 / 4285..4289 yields 1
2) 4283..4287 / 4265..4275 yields 16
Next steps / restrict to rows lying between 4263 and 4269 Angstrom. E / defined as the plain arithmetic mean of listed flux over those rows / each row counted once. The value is 16.7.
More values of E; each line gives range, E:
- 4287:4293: 9.3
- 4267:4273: 13.1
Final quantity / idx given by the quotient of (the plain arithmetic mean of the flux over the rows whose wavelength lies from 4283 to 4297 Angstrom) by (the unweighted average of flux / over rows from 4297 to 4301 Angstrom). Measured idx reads 1.04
